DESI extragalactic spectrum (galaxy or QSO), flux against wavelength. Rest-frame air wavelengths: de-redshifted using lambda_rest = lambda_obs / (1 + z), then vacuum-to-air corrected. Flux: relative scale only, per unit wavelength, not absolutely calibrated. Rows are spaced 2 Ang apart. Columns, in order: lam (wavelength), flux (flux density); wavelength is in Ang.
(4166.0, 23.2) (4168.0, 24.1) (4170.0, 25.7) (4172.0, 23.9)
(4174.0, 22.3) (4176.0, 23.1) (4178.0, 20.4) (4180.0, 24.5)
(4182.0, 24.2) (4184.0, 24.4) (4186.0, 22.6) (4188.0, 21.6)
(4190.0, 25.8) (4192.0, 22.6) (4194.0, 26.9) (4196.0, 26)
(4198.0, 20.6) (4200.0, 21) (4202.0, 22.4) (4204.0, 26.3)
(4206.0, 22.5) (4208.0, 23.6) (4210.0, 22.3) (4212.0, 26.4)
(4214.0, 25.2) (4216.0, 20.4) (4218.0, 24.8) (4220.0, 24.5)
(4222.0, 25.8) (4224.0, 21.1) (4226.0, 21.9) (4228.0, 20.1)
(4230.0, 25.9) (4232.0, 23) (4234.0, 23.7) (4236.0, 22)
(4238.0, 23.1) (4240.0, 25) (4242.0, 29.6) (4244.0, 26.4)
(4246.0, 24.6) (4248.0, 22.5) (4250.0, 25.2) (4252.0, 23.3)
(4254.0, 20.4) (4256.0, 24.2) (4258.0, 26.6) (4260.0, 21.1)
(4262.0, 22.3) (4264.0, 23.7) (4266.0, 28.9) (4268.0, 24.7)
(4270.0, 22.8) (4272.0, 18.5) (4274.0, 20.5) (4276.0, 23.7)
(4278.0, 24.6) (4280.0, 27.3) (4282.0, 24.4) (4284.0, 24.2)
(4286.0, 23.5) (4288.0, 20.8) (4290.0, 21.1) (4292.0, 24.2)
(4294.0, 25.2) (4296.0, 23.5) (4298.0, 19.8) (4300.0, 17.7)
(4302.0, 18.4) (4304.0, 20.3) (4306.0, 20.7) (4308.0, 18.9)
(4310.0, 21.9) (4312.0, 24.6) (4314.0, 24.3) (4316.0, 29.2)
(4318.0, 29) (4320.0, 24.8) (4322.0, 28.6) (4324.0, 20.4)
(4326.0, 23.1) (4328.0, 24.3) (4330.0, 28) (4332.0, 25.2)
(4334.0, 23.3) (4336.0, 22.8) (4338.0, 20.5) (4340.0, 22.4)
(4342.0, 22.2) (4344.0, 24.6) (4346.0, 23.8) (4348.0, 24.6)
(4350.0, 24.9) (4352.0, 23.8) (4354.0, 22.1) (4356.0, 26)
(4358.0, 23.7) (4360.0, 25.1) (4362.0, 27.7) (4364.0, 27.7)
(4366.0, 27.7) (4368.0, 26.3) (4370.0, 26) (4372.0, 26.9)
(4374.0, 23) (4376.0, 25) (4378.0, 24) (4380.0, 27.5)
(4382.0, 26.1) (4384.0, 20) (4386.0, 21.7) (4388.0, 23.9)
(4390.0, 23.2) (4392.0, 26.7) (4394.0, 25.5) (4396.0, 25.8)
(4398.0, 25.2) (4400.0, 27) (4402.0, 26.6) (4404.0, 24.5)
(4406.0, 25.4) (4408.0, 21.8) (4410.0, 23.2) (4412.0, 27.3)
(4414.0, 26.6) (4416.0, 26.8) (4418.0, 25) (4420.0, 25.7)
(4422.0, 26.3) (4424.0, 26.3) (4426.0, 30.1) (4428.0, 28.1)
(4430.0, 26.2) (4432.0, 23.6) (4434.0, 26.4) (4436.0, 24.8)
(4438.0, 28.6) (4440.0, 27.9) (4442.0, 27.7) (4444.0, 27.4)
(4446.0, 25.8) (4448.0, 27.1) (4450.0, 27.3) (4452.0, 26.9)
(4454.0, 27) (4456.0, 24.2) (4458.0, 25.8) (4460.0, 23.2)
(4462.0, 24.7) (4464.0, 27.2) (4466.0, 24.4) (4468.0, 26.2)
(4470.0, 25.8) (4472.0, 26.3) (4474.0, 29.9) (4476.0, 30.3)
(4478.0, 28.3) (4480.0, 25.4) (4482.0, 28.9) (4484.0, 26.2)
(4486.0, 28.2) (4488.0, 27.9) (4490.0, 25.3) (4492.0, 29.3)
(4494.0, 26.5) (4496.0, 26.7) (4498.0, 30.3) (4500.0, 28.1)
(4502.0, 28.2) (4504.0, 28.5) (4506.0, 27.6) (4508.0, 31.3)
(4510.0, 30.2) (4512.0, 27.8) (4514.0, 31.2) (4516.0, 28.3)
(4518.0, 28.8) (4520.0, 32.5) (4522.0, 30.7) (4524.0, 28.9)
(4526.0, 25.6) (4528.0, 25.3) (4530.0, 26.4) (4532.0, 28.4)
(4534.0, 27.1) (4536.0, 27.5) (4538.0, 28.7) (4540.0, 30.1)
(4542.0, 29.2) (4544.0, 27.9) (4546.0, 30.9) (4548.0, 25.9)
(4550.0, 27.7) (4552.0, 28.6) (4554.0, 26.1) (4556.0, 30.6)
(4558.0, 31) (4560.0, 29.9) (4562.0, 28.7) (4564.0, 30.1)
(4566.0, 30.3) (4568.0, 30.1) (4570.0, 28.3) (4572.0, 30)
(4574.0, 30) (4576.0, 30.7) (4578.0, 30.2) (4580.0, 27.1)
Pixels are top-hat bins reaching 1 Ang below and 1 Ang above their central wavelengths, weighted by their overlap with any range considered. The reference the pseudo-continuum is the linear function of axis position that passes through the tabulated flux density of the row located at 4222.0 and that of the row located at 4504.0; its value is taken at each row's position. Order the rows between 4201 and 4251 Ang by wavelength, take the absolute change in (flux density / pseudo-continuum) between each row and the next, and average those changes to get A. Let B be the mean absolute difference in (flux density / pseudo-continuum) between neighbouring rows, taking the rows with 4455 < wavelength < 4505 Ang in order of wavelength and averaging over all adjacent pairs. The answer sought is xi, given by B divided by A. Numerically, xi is 0.7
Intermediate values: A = 0.100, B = 0.069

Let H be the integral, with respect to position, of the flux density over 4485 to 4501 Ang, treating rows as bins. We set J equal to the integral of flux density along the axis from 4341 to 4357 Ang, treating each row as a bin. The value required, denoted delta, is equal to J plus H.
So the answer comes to 829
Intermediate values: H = 445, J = 384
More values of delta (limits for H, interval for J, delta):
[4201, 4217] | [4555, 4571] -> 856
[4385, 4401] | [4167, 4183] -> 774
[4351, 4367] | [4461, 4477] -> 837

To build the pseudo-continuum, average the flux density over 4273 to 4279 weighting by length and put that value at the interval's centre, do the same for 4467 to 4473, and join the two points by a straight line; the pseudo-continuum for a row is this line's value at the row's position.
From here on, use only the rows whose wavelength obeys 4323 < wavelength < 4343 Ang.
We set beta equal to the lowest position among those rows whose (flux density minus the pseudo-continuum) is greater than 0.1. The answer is 4328.0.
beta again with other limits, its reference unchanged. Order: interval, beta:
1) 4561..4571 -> 4562.0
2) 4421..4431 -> 4422.0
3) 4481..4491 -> 4482.0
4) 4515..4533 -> 4516.0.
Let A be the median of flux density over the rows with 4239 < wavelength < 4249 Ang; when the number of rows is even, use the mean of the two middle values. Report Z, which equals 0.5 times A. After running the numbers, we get 12.5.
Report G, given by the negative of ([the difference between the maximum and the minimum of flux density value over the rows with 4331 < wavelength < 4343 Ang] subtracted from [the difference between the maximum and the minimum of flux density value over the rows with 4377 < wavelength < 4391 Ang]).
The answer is -2.8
